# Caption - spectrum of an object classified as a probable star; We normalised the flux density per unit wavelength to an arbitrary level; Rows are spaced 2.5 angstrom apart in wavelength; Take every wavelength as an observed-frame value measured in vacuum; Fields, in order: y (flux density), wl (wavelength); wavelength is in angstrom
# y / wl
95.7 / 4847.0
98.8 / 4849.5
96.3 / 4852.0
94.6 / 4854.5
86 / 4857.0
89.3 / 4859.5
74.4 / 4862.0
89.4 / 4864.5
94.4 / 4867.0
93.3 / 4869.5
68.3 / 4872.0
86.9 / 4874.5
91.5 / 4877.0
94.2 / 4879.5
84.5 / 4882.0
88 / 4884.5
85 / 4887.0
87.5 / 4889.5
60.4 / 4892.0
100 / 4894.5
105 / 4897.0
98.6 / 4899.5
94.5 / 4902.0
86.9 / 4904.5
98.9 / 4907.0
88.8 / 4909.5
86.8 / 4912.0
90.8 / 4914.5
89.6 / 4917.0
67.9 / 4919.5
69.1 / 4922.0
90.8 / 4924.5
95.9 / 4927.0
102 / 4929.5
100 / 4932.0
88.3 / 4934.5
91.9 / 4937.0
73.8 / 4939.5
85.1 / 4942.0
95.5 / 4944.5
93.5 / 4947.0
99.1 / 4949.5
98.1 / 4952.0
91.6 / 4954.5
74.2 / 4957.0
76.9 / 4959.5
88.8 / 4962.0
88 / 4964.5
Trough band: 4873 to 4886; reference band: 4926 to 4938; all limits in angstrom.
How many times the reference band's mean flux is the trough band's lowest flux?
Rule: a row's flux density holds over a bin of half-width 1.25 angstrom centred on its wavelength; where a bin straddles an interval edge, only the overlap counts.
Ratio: 0.88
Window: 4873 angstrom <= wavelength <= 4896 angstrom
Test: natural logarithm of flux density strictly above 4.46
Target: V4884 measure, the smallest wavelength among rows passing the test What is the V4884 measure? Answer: 4874.5 angstrom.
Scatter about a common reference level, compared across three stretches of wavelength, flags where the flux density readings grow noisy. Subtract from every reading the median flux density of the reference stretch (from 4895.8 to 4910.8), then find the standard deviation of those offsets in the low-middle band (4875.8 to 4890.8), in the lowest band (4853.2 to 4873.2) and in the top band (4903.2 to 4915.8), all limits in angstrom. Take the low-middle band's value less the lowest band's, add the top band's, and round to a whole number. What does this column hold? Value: -1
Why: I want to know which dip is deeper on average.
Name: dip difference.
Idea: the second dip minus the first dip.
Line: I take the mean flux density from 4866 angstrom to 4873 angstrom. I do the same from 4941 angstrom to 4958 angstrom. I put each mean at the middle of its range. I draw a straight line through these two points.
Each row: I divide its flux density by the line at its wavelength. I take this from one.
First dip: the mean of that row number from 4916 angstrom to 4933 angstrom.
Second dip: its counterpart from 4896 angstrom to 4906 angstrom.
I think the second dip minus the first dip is -0.11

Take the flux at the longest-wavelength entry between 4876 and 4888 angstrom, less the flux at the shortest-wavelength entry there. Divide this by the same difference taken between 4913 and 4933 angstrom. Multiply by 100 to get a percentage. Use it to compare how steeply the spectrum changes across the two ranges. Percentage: -71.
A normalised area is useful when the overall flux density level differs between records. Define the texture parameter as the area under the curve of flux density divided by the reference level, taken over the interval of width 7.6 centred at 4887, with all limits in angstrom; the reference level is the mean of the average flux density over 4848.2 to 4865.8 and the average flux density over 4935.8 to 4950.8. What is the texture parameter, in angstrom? 7.3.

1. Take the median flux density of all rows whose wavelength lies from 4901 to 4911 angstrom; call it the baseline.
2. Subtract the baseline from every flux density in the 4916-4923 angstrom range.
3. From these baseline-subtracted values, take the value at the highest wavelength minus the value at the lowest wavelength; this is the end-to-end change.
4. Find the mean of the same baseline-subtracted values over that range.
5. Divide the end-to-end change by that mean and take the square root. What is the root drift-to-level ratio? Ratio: 1.1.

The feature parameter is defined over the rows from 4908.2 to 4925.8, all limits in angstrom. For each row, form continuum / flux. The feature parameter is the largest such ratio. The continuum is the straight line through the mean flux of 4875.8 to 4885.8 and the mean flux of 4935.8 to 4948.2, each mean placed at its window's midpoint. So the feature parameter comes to 1.30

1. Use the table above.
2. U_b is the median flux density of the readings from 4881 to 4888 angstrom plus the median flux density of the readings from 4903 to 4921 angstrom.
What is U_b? 174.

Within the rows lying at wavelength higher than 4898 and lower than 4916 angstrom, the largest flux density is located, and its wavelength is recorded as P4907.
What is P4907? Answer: 4907.0 angstrom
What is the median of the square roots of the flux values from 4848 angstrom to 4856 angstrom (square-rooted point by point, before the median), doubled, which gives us 19.63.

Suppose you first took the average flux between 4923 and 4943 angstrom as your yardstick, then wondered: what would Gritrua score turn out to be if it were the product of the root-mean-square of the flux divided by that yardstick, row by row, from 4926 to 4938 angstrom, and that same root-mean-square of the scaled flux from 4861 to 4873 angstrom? 0.98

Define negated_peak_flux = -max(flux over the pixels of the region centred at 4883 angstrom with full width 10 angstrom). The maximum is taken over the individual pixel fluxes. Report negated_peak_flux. -94.2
